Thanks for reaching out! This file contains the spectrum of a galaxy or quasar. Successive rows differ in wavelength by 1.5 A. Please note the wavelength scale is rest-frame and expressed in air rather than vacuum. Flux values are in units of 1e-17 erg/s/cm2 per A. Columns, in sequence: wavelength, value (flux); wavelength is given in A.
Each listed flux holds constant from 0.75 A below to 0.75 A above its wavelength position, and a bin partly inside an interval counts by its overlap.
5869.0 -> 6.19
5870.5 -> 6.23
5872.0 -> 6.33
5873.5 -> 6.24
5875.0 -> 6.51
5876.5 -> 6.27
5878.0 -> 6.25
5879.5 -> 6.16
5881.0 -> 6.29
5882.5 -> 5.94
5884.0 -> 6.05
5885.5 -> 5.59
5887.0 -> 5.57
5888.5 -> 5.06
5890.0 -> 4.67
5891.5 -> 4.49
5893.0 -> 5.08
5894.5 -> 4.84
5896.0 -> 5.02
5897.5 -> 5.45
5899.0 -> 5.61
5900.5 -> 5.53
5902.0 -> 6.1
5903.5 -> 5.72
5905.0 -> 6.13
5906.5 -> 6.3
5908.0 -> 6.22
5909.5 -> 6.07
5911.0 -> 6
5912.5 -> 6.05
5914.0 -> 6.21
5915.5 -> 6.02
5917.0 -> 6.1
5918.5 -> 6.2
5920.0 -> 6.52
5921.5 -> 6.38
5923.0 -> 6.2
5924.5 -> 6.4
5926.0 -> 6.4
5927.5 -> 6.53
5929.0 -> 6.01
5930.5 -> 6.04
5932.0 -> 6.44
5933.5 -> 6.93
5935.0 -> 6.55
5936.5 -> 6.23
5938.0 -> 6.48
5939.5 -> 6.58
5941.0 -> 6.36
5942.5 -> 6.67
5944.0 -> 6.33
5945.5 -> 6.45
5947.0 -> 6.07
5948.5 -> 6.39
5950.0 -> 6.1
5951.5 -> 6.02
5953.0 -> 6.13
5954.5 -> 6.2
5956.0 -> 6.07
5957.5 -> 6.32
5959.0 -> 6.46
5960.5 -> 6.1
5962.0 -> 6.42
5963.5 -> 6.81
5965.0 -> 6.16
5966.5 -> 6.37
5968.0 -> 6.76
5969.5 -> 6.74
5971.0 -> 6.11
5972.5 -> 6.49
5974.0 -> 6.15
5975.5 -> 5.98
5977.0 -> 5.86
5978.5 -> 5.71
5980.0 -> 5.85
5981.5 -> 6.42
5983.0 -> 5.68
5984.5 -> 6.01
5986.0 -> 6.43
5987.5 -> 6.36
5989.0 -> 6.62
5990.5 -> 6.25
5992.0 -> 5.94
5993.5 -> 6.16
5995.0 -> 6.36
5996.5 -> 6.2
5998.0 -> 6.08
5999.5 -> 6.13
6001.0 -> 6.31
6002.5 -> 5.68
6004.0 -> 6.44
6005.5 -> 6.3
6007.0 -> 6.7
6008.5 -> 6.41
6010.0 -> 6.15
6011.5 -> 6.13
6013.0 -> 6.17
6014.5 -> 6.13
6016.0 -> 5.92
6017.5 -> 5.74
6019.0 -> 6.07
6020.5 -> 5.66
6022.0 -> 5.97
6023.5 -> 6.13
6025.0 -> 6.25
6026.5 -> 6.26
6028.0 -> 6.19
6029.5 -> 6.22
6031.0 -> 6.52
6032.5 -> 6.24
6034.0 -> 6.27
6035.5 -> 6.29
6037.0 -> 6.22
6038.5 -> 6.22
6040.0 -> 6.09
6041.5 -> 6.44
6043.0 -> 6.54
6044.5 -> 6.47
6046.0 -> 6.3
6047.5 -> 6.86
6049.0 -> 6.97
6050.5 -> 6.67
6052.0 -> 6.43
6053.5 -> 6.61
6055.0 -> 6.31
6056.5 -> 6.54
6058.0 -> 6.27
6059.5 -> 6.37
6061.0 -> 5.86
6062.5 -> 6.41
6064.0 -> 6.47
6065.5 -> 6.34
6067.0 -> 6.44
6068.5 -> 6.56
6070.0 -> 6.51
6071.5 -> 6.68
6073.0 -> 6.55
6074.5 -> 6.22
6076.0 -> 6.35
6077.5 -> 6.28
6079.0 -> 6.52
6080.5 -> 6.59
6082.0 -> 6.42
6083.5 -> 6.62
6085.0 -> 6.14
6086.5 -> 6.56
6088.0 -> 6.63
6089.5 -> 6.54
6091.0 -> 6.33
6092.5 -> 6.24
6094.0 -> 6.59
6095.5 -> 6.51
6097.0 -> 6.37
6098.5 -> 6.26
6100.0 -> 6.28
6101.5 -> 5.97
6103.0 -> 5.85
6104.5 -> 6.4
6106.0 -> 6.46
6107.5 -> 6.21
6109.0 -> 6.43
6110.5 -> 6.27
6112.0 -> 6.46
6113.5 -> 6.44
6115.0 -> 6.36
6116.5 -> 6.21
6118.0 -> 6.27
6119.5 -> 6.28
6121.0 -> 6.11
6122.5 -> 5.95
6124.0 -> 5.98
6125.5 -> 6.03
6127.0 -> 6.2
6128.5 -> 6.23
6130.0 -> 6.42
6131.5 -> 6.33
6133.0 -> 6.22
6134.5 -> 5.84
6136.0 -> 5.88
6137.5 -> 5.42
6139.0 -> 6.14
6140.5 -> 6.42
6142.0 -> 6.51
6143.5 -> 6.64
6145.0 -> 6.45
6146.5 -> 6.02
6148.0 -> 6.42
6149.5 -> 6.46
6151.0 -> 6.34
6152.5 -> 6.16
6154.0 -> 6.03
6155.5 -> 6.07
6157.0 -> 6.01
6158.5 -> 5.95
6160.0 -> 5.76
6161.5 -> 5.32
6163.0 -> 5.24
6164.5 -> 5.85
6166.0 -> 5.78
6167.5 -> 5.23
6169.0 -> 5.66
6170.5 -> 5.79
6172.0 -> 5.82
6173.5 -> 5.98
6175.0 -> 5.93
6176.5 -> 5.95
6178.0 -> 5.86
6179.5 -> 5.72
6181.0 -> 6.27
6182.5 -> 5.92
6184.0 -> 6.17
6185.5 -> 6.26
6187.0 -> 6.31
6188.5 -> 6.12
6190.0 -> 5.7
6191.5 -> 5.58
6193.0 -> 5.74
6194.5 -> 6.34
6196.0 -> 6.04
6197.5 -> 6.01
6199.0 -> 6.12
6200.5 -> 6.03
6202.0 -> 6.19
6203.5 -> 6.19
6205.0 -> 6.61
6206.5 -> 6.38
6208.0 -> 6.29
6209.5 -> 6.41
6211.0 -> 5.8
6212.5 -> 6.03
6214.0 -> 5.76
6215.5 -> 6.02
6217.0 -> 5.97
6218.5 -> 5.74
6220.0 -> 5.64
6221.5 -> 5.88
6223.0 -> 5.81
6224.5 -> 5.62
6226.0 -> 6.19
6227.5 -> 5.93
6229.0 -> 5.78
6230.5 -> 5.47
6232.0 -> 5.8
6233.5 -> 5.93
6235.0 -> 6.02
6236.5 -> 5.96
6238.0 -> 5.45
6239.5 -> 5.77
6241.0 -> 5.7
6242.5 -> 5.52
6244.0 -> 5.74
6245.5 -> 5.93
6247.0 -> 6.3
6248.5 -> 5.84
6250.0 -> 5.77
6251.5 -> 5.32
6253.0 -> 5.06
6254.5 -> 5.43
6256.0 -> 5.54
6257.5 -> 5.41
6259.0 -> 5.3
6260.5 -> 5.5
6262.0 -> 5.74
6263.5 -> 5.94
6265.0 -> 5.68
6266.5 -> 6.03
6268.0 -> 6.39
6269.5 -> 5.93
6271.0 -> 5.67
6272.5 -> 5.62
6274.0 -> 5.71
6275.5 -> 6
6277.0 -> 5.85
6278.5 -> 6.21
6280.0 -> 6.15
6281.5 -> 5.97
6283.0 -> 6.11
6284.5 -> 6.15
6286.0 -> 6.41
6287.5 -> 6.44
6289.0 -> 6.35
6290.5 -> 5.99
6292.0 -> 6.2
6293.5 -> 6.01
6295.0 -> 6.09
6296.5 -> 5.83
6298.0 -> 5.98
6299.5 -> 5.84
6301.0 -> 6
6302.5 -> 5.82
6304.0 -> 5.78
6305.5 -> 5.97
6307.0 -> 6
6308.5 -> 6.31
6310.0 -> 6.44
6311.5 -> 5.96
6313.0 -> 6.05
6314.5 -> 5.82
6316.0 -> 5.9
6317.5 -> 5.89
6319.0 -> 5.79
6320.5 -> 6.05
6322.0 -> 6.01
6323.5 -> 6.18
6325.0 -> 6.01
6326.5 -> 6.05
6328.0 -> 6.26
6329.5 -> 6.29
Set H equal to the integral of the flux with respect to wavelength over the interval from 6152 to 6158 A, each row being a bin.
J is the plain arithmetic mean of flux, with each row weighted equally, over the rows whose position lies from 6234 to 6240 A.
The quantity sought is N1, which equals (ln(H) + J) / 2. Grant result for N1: 4.70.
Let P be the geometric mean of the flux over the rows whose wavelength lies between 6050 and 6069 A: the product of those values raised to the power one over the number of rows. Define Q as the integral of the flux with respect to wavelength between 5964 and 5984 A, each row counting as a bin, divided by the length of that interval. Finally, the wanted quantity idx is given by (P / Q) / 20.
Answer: 0.0518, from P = 6.40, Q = 6.18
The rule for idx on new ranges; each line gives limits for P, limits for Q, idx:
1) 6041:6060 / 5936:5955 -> 0.0516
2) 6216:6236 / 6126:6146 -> 0.0470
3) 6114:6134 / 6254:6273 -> 0.0543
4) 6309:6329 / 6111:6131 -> 0.0484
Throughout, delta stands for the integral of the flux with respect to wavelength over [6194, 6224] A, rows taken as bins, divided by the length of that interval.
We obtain 6.06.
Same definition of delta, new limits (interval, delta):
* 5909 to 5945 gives 6.32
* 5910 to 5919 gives 6.09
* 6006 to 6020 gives 6.15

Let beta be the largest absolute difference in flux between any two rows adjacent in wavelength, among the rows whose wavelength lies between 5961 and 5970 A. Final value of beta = 0.65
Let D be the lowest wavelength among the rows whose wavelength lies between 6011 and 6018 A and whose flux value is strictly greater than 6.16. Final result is 6013.0 A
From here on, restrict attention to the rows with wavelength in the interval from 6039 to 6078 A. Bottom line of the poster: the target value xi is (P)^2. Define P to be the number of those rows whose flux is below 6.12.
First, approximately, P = 2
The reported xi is 4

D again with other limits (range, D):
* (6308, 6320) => 6308.5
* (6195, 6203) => 6202.0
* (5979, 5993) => 5981.5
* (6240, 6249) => 6247.0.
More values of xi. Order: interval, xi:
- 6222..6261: 576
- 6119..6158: 121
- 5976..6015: 64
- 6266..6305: 324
